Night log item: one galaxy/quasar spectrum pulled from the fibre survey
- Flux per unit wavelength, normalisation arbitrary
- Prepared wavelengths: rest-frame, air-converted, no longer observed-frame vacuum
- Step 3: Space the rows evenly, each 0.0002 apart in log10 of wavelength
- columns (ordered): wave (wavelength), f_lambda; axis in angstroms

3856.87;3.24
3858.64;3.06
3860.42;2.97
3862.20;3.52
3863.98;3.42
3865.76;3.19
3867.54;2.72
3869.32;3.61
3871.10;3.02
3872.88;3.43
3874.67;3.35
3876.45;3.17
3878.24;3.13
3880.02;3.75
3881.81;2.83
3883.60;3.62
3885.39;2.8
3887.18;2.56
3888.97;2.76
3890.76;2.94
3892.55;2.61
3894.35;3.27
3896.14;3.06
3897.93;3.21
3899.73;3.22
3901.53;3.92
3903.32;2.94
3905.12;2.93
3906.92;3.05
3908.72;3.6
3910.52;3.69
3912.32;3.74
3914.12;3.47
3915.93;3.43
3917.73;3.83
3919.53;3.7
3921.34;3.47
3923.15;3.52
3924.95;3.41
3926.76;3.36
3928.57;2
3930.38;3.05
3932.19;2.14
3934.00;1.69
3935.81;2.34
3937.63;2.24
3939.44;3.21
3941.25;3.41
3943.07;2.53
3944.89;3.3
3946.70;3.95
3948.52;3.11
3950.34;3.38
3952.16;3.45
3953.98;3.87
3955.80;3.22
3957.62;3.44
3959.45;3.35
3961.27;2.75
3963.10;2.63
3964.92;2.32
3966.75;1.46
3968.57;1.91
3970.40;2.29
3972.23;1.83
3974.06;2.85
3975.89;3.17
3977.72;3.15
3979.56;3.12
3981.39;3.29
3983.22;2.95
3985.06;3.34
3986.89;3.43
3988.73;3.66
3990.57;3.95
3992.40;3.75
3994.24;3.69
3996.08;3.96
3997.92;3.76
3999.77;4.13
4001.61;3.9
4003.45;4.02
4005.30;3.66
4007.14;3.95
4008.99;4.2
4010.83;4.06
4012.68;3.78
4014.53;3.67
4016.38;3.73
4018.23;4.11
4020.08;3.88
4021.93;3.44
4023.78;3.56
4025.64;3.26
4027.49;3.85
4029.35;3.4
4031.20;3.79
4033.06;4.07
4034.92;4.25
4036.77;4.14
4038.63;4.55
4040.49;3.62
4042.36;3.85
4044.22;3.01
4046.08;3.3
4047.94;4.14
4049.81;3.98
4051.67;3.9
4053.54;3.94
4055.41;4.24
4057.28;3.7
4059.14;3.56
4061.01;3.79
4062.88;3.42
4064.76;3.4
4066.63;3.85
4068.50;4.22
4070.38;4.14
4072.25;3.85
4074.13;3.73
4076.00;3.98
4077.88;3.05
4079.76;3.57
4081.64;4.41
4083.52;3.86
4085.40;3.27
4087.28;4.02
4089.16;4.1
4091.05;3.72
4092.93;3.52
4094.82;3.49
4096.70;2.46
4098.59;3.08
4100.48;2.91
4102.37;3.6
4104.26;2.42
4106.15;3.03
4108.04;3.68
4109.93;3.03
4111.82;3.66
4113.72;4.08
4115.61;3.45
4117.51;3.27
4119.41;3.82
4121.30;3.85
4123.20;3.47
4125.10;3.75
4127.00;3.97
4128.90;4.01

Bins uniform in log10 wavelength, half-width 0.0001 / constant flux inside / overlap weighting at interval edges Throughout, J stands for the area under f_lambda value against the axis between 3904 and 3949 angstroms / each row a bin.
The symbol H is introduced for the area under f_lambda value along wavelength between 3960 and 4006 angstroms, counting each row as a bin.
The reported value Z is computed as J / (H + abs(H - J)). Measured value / 0.94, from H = 145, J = 141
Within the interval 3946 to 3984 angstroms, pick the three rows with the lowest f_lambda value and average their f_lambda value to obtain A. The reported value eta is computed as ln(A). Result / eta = 0.55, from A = 1.7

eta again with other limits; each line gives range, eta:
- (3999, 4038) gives 1.21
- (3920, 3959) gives 0.66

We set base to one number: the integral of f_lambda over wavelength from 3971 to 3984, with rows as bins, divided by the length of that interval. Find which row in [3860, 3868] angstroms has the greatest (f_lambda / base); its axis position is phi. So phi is 3862.20 angstroms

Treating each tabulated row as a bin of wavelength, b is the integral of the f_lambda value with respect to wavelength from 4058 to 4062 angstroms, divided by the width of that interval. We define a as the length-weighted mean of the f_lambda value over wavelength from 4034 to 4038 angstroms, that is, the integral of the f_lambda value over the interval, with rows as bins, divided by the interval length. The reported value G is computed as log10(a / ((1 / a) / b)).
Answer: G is 1.82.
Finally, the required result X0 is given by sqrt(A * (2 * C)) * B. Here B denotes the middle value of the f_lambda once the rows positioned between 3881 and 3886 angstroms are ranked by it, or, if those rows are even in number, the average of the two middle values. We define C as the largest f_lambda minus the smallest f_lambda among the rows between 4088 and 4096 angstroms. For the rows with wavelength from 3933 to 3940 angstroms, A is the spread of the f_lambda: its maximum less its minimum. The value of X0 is 3.9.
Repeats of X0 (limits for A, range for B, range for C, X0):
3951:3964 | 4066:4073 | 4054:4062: 5.2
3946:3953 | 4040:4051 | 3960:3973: 5.5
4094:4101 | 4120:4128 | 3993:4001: 3.6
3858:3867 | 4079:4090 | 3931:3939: 3.3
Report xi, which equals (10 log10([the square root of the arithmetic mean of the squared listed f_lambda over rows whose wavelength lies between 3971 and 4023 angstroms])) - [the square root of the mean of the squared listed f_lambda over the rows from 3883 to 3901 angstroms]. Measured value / 2.57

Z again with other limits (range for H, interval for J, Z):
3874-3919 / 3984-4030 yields 1.00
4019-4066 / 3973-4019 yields 0.90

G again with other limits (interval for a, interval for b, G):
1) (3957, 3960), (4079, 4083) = 1.66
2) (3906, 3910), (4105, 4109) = 1.57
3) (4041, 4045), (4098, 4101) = 1.55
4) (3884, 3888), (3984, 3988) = 1.42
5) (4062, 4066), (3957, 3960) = 1.60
